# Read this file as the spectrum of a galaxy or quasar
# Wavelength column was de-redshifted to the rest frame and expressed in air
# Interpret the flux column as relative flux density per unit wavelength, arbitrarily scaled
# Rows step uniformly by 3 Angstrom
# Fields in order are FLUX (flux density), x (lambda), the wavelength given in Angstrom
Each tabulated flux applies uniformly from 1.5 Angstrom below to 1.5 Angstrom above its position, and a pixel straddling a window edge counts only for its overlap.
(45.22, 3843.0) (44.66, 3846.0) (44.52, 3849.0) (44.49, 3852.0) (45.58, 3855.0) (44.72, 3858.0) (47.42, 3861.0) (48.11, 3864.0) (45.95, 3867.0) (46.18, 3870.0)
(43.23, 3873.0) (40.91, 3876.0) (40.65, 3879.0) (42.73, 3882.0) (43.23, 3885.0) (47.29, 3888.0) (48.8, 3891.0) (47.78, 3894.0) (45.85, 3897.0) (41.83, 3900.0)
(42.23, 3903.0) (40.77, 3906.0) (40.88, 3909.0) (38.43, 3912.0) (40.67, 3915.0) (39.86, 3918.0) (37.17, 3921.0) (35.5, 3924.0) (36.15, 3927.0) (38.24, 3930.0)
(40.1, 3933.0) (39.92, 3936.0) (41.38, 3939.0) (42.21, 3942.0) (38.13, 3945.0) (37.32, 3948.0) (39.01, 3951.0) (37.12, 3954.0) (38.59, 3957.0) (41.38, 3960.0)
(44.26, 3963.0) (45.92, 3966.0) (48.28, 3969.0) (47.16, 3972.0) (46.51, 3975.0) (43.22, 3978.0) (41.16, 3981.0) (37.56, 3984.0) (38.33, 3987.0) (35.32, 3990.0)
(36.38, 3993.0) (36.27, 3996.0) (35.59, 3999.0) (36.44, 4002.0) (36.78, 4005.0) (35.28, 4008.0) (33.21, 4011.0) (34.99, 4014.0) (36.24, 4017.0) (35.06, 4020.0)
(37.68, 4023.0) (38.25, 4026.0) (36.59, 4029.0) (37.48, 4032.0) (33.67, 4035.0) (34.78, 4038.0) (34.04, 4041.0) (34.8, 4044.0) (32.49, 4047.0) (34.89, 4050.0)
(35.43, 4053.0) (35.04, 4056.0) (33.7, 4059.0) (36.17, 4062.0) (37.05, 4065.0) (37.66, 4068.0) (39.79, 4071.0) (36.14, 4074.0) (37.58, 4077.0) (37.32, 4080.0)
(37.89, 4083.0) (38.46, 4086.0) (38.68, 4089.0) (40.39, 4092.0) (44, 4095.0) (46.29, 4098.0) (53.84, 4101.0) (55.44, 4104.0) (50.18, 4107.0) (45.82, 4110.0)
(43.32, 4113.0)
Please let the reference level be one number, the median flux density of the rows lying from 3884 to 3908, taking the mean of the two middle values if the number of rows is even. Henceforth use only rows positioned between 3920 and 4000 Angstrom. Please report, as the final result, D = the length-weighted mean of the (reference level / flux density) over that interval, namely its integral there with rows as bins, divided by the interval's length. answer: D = 1.12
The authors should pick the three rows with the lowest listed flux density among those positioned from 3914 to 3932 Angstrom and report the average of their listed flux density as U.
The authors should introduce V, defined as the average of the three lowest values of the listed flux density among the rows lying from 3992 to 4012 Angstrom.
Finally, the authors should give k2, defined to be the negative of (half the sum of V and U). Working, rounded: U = 36.3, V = 34.7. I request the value -35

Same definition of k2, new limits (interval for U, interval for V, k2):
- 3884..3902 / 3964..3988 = -41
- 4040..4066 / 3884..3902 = -39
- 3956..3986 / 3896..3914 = -40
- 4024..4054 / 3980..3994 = -35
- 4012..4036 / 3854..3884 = -38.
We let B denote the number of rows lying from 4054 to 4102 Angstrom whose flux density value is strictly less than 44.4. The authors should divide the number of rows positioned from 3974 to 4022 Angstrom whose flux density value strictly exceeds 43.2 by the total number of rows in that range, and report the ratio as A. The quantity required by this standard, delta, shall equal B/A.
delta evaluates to 112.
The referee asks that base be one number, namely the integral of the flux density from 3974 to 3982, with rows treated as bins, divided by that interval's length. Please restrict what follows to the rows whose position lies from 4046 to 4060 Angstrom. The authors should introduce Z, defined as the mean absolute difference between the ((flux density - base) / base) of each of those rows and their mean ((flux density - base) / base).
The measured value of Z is 0.022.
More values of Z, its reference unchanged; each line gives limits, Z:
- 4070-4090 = 0.020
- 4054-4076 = 0.033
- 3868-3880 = 0.045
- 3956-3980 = 0.059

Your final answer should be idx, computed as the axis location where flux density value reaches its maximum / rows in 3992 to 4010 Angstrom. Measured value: 4005.0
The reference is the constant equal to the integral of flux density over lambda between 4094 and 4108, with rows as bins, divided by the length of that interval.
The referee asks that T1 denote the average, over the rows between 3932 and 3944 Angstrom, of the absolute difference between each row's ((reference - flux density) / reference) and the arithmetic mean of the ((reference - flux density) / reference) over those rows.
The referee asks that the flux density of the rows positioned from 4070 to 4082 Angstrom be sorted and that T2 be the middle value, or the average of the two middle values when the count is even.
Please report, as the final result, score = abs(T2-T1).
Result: 37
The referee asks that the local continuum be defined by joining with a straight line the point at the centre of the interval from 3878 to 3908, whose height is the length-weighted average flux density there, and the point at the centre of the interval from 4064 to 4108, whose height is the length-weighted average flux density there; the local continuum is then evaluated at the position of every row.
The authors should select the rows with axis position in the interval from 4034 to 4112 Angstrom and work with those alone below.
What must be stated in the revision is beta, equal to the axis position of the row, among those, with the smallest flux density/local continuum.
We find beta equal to 4047.0 Angstrom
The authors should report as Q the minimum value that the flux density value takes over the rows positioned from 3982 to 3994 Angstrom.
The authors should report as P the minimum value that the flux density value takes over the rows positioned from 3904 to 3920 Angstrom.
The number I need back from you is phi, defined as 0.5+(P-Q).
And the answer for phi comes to 4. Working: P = 38.43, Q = 35.32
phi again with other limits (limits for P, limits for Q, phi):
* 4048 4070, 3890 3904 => -8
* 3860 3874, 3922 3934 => 8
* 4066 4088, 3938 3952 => -1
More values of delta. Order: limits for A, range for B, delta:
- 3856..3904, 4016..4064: 23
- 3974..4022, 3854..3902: 48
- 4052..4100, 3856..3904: 56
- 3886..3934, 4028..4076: 64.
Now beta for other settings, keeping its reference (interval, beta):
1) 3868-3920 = 3912.0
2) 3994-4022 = 4011.0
